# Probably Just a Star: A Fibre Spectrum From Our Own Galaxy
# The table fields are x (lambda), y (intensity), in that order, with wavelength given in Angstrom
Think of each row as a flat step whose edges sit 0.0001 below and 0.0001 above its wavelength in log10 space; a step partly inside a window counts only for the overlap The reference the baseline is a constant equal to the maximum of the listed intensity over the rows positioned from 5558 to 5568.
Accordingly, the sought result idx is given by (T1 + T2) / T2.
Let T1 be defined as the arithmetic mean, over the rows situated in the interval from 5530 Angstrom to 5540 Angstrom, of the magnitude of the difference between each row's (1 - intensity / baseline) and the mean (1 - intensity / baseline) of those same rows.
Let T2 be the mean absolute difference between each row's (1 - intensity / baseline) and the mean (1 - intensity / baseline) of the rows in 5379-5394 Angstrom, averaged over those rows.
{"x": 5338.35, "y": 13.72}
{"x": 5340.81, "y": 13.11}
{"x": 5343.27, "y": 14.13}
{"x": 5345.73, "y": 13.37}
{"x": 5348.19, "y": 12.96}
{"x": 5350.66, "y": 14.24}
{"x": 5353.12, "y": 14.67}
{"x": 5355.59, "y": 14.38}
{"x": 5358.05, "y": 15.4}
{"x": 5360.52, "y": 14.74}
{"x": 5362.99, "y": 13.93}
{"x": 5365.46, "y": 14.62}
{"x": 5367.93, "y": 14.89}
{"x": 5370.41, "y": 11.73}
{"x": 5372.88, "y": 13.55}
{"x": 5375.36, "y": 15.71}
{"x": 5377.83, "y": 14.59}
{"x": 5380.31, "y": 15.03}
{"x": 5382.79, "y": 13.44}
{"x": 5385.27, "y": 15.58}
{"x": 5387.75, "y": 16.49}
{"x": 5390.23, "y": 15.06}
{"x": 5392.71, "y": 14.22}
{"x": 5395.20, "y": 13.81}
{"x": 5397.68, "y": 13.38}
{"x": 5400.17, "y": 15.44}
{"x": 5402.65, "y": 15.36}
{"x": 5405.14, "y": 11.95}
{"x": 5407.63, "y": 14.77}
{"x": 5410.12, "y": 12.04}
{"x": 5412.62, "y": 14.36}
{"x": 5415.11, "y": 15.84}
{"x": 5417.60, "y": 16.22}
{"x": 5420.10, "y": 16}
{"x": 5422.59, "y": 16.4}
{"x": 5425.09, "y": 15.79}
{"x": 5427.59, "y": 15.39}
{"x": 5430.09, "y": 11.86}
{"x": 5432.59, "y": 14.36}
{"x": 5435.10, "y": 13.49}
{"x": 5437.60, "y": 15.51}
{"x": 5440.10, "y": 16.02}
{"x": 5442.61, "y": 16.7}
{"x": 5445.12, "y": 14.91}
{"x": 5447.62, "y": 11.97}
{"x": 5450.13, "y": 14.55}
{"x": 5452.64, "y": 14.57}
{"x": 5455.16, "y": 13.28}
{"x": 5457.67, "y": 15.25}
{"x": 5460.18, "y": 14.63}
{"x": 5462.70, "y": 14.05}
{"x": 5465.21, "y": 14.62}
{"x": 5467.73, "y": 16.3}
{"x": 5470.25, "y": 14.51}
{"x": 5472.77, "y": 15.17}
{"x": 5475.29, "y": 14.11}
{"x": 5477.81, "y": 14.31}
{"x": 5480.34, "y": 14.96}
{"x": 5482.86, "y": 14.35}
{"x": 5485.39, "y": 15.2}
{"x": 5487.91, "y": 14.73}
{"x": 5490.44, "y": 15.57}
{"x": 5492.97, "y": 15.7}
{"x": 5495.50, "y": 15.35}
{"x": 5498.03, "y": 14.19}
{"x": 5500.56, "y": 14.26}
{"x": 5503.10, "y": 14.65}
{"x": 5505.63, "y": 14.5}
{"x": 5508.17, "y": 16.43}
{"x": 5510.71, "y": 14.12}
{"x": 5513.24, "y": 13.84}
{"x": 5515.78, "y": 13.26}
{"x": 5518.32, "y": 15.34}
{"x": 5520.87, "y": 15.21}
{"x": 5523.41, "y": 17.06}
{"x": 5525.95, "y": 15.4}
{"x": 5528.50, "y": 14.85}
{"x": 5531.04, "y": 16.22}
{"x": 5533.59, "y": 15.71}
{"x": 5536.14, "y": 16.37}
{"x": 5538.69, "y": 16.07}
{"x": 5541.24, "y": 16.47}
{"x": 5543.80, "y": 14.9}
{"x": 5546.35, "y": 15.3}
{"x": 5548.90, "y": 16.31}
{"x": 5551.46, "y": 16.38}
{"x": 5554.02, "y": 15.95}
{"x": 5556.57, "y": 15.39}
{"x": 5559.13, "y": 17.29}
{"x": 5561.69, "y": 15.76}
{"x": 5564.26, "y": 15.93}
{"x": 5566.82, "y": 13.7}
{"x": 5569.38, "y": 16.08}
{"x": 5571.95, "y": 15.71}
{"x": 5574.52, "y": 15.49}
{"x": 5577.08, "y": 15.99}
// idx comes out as 1.27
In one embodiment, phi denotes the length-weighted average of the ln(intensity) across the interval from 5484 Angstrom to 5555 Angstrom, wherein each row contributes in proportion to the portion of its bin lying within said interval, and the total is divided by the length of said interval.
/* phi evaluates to 2.73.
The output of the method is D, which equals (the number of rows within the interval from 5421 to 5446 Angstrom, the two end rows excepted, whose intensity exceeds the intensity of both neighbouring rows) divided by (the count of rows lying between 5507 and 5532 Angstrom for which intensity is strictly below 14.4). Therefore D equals 0.67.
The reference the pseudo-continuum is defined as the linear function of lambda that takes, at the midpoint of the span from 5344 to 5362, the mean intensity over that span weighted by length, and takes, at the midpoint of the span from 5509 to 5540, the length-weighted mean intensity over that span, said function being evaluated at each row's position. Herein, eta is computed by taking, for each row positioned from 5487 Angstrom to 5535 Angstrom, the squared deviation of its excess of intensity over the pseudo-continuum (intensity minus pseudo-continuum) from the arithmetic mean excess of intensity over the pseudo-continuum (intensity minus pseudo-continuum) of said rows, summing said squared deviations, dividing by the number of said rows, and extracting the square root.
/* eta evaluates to 0.91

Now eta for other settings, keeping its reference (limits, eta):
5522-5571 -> 0.82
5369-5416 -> 1.34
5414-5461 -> 1.39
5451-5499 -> 0.66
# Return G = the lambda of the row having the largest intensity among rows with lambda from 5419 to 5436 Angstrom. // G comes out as 5422.59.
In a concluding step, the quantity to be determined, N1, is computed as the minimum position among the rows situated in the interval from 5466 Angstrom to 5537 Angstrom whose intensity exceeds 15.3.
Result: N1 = 5467.73 Angstrom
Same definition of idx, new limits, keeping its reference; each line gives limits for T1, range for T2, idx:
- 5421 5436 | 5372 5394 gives 2.64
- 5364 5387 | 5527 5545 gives 2.74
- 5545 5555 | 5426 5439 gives 1.31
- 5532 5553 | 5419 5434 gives 1.39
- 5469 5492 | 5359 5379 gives 1.47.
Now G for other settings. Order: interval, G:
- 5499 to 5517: 5508.17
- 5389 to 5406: 5400.17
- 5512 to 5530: 5523.41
